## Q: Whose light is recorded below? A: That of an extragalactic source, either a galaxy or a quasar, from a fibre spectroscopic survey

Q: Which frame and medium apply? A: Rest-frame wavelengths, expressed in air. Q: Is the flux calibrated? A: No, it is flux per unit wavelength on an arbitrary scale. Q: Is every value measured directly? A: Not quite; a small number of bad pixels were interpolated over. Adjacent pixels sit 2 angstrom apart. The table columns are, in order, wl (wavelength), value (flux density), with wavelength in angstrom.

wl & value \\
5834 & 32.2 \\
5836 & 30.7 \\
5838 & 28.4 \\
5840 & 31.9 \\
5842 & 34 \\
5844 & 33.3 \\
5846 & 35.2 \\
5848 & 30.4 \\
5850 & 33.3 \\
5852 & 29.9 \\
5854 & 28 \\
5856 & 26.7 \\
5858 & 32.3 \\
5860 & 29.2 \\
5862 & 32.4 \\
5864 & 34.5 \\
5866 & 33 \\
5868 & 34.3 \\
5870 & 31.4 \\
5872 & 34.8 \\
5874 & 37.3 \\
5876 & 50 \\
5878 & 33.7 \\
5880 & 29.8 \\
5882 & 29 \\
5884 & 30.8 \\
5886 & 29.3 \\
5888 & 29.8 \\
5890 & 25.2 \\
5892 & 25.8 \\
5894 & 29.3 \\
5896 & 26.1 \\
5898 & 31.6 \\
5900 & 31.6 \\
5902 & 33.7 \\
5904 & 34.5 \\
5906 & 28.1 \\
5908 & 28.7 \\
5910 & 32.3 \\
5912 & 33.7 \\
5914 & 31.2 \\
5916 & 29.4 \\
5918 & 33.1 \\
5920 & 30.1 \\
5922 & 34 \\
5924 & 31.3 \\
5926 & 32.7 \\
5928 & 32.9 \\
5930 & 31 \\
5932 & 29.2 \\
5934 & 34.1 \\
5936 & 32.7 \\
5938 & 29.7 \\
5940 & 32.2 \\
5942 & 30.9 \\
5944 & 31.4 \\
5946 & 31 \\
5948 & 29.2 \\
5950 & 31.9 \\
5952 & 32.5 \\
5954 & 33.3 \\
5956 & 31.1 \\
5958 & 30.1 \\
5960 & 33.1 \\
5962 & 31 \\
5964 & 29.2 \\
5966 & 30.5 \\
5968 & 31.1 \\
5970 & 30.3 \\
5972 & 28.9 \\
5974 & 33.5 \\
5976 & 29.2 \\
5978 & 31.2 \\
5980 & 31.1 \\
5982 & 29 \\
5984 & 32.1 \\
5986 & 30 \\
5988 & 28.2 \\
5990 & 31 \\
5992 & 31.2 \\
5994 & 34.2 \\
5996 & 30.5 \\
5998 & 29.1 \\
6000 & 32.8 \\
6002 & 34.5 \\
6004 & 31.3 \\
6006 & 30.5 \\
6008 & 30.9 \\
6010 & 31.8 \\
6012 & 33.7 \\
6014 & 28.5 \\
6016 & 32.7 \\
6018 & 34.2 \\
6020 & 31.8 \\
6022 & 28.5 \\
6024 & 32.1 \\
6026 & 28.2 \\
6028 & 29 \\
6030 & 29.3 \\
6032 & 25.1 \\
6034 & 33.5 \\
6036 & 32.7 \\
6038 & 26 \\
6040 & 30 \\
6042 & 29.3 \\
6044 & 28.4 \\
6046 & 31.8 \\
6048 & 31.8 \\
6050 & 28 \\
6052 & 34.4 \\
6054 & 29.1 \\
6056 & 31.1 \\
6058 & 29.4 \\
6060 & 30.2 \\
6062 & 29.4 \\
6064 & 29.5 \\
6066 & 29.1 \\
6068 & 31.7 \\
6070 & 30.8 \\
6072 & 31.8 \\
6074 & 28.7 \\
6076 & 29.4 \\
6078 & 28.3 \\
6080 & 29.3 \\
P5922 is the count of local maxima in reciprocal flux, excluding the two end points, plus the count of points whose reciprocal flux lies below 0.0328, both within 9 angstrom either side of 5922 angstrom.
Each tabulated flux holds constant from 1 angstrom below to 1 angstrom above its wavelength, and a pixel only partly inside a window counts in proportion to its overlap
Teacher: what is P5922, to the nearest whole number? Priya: 10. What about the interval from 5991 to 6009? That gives 10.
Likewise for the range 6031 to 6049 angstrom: 6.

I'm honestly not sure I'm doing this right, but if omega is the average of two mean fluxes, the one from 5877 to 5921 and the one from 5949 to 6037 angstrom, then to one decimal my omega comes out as 30.7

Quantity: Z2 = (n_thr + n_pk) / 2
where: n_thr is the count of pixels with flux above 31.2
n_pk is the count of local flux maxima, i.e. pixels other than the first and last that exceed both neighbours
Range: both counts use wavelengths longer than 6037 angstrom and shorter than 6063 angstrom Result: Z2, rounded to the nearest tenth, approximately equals 3.5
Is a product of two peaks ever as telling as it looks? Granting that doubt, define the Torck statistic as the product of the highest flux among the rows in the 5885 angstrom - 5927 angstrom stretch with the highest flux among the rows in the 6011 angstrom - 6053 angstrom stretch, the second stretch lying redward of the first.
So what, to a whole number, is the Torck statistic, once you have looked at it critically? 1187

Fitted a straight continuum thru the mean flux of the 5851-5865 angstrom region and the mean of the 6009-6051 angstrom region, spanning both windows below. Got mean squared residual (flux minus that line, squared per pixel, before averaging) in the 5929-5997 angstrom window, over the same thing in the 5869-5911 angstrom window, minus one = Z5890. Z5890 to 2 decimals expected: -0.90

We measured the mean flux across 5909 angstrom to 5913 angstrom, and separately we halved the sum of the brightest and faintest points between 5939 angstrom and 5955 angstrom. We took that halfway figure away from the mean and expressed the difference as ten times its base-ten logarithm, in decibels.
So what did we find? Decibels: 2.4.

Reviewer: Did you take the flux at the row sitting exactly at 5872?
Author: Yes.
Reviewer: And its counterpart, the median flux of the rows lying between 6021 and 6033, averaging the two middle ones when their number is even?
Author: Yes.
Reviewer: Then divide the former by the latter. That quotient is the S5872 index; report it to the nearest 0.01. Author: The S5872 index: 1.21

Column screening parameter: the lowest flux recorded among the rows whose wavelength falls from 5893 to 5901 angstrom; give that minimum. 26.1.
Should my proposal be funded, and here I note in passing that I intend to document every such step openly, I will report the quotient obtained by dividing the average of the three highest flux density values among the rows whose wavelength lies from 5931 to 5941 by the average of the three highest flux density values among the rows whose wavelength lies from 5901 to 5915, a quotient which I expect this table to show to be 0.97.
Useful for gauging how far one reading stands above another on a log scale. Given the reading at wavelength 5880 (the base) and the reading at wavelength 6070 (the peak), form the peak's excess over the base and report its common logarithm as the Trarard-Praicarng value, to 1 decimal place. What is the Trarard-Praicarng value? 0.0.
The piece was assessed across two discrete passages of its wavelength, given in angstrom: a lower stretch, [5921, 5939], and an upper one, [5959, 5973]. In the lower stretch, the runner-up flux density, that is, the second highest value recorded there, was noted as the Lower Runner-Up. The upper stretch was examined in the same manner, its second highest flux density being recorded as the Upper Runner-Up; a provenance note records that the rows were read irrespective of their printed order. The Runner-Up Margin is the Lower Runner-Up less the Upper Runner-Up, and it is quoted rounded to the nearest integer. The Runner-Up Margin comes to 3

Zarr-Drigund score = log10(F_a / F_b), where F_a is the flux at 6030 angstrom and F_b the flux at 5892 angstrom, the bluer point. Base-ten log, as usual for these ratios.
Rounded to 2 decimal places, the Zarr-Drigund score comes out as 0.06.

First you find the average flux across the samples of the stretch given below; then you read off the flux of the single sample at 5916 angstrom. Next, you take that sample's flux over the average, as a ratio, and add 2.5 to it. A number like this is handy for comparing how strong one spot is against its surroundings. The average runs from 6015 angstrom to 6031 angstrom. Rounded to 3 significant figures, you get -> 3.46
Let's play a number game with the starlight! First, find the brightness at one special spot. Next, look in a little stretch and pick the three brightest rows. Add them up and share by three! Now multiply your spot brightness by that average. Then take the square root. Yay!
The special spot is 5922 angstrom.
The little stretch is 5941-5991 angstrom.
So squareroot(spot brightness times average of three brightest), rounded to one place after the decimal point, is 33.6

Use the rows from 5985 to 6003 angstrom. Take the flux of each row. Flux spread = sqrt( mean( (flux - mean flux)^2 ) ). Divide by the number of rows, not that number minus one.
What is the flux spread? 2.0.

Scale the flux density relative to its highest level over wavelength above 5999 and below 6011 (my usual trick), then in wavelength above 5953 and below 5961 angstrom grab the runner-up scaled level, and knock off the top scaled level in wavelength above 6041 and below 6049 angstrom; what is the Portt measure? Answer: 0.04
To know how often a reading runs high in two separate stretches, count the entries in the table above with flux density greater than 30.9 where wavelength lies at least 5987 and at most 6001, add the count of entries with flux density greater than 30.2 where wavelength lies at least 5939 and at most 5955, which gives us 11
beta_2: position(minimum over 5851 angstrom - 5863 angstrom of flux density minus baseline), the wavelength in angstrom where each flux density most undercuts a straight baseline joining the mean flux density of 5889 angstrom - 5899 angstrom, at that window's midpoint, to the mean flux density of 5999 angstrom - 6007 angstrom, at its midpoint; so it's 5856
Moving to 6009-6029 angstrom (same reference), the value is 6026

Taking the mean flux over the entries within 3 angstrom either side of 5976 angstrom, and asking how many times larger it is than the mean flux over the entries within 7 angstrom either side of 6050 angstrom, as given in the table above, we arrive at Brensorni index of 1.02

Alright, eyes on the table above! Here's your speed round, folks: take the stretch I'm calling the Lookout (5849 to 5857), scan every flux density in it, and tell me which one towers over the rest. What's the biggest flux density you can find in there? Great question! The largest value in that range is 33.3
